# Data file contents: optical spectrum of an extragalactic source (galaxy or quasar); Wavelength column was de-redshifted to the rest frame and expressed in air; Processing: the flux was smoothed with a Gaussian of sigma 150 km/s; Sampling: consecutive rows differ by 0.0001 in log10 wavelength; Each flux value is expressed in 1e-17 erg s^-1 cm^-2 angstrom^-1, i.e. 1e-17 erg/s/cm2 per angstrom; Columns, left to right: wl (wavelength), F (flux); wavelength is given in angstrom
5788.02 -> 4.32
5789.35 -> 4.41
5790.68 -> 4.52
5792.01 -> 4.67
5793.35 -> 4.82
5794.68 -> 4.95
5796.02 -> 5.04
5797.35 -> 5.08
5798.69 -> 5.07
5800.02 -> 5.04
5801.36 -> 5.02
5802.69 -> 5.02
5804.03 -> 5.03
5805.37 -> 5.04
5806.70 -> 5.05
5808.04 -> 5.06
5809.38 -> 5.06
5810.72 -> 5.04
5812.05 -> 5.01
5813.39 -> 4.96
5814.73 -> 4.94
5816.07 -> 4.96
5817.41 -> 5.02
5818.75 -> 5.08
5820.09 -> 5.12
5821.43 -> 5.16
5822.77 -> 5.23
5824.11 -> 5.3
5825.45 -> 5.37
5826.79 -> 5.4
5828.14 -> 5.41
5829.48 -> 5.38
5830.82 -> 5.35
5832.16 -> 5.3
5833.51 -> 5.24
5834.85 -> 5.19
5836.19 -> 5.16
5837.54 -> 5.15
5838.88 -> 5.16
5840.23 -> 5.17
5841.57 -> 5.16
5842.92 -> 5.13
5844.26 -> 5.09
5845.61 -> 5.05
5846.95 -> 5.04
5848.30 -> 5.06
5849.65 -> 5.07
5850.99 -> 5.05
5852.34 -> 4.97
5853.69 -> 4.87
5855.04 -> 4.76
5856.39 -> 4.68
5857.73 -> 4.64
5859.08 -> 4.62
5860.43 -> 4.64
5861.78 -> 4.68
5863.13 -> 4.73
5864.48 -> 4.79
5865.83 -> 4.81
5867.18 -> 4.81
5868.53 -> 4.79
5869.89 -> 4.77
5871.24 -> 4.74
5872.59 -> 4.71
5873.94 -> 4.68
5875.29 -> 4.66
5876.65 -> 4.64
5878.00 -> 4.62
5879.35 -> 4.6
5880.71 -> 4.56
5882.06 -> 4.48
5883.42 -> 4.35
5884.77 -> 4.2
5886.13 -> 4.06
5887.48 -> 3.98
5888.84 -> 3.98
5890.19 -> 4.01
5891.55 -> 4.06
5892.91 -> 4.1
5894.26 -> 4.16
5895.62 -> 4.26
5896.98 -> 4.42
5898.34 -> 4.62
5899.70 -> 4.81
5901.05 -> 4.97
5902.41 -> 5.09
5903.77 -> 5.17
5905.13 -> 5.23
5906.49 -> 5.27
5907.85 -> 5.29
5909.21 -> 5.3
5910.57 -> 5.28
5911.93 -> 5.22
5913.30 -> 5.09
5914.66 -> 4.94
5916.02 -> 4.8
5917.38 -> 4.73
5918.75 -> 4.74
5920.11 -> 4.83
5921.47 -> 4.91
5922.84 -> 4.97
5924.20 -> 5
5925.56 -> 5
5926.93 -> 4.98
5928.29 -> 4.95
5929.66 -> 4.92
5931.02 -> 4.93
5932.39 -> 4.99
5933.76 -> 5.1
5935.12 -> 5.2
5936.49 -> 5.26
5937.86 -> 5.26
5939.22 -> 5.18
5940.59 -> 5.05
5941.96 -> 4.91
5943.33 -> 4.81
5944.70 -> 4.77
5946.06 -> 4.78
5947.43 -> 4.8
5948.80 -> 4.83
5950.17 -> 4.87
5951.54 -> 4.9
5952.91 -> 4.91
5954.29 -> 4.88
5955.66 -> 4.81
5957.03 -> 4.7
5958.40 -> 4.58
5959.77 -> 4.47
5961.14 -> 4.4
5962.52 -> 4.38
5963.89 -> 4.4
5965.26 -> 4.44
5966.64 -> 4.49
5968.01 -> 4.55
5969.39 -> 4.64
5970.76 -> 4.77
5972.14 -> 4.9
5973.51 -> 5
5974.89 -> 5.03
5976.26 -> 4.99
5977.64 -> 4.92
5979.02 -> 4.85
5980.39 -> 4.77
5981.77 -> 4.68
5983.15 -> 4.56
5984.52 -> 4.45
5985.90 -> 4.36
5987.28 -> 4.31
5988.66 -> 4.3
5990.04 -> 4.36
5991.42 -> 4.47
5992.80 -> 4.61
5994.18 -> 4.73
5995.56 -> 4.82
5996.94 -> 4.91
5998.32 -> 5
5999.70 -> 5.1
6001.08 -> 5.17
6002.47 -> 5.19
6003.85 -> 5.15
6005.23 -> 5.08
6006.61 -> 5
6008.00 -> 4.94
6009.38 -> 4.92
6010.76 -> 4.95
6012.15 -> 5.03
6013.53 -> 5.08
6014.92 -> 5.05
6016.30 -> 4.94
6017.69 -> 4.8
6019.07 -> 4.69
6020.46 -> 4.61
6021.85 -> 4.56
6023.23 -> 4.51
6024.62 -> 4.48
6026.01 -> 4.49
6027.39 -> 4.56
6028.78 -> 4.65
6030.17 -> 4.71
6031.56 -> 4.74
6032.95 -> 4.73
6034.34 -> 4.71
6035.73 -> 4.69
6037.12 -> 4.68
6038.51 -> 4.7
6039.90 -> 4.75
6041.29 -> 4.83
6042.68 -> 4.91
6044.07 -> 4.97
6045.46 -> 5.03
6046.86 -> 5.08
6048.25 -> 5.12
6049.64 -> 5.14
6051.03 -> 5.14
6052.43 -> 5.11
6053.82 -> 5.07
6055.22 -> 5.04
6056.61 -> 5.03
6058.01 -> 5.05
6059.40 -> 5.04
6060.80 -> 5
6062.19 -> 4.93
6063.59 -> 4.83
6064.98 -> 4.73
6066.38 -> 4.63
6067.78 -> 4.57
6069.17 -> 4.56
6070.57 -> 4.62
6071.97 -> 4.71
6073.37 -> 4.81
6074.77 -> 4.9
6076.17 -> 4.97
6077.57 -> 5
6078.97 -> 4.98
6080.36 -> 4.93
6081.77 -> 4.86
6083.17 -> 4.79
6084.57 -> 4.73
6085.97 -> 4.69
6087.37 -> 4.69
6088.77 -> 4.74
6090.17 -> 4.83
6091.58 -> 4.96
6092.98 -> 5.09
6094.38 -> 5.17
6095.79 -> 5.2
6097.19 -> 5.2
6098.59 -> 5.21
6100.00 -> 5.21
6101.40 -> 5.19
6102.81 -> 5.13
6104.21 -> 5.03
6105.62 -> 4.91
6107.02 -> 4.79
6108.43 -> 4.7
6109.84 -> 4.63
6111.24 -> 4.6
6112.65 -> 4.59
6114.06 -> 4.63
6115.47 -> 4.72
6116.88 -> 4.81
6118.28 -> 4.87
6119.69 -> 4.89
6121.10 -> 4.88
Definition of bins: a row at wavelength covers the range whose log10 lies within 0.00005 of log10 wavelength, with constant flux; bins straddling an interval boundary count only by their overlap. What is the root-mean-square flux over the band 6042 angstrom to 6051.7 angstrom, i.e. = 5.06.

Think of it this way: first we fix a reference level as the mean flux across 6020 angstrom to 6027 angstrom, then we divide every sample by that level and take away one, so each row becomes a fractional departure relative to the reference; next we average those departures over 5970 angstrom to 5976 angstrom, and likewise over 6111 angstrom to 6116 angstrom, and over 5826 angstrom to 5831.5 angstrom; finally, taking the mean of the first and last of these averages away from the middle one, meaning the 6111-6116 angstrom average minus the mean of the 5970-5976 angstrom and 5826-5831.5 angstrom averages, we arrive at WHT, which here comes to -0.11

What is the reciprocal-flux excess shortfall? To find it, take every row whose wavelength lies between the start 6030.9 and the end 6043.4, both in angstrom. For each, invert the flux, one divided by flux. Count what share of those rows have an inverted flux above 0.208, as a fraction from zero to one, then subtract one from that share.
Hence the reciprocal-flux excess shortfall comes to -0.22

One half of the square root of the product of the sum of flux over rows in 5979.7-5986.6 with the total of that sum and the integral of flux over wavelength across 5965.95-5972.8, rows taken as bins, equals 17.7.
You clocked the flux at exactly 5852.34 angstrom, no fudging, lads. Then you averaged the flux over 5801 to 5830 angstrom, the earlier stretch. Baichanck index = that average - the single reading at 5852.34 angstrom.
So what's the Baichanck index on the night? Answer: 0.2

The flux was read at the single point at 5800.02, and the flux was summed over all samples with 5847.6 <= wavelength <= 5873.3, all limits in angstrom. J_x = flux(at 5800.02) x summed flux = 460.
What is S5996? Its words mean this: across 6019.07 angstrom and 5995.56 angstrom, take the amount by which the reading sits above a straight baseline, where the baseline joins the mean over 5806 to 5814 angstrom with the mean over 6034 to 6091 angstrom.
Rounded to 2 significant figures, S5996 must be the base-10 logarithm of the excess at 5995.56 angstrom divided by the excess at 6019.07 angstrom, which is -0.35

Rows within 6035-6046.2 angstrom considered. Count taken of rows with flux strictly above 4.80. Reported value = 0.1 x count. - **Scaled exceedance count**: 0.40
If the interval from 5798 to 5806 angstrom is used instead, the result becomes 0.60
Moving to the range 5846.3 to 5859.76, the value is 0.60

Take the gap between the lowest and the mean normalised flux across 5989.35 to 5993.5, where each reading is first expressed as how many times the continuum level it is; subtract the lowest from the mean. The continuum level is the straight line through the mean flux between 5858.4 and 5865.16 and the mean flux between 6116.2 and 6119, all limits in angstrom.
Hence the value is 0.025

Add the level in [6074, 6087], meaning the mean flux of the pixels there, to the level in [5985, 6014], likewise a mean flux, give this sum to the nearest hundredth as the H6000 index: 9.70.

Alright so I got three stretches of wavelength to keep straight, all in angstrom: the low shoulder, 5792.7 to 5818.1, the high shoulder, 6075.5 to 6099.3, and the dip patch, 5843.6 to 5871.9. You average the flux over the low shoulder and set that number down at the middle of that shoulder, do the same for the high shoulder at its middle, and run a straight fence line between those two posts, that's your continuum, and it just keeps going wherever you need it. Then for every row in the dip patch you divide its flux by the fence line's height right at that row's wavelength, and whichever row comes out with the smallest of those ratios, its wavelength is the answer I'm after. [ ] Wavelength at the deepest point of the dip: 5859.08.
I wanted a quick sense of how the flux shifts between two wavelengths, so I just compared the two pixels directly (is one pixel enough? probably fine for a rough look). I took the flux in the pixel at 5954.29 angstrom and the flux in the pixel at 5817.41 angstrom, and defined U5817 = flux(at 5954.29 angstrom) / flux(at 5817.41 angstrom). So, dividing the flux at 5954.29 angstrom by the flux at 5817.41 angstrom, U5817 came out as 0.97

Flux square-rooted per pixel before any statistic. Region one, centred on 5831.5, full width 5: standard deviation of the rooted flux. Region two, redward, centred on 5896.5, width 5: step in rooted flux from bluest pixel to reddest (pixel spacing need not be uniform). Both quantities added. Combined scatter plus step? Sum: 0.12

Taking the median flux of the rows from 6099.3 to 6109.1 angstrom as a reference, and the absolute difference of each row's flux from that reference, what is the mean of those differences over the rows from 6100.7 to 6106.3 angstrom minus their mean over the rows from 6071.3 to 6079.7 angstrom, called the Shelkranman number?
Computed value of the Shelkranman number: 0.0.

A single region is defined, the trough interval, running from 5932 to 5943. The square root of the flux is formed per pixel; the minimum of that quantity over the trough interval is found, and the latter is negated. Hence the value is -2.22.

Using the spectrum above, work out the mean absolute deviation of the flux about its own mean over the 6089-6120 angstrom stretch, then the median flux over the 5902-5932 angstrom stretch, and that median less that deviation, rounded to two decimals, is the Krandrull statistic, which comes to 4.80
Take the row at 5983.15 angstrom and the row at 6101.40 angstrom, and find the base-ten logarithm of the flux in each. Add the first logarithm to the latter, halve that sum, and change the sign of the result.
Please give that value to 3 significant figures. -0.687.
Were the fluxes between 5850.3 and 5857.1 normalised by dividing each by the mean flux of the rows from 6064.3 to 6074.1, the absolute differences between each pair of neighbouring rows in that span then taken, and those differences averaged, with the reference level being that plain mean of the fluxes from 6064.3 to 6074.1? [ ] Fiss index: 0.020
